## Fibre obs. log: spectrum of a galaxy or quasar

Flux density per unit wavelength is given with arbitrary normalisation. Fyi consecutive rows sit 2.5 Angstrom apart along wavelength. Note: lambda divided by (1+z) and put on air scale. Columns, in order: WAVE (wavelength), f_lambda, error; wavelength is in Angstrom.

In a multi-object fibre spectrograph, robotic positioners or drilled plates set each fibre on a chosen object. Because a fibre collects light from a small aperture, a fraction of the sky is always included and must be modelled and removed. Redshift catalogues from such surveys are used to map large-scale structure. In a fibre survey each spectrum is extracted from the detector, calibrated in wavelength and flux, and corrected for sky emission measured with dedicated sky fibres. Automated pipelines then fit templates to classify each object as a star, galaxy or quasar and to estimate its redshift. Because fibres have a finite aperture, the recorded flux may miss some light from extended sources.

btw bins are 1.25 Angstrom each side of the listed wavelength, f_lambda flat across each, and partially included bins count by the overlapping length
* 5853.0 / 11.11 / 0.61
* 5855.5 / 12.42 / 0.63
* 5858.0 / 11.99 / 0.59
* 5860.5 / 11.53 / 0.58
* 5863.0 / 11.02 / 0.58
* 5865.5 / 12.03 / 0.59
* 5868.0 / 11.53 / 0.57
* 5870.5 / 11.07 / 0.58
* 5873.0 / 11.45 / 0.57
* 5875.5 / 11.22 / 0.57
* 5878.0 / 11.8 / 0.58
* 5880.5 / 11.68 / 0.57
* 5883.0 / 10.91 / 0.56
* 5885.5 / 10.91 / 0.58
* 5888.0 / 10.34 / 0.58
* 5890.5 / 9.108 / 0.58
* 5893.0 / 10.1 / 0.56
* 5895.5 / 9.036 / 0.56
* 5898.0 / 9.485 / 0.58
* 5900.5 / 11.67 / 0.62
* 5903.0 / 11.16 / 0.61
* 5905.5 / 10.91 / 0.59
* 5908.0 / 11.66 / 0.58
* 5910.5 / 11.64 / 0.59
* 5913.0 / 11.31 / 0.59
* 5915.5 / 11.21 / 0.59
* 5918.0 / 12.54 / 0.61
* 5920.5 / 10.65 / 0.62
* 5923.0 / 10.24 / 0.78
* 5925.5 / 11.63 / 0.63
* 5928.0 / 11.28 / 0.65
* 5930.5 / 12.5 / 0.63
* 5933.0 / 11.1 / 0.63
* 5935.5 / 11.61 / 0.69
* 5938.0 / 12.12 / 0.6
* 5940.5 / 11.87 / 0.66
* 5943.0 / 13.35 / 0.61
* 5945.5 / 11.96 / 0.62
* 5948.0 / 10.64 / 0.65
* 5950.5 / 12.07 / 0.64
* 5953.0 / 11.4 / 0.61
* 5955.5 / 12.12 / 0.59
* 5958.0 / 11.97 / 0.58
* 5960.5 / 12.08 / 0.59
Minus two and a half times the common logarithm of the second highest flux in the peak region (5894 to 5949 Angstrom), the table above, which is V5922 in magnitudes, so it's -2.75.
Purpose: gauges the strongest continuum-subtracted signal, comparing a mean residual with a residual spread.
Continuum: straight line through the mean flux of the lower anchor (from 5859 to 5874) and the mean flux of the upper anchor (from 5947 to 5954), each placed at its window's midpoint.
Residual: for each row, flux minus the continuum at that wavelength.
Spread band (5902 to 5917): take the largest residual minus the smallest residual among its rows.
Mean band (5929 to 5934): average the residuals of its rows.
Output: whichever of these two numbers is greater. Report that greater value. 0.75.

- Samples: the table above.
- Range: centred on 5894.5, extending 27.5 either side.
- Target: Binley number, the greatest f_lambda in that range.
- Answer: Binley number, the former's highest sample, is 12.54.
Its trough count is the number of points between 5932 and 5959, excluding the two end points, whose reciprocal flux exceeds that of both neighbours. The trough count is 3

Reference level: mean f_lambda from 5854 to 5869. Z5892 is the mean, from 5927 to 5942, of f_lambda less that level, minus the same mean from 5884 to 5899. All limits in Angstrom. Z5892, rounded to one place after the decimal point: 1.9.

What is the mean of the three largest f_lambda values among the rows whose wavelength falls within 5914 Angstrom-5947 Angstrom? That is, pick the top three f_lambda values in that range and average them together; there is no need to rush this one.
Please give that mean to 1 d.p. 12.8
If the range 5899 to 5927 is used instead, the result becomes 12.0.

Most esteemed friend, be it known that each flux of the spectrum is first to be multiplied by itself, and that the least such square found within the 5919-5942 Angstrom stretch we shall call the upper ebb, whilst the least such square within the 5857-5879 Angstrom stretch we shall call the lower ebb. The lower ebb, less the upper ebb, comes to 17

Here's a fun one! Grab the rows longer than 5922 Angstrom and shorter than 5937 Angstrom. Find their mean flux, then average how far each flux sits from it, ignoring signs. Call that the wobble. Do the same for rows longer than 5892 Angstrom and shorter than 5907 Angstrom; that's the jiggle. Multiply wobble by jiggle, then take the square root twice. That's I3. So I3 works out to 0.82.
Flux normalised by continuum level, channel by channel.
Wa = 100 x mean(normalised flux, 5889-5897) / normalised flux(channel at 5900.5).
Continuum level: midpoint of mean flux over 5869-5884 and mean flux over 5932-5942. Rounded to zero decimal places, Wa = 81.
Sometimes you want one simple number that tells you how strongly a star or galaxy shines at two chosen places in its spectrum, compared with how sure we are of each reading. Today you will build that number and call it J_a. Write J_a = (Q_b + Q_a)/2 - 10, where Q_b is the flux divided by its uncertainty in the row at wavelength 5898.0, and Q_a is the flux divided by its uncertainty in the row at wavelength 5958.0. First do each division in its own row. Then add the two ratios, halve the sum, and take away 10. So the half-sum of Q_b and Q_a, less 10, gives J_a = 8.5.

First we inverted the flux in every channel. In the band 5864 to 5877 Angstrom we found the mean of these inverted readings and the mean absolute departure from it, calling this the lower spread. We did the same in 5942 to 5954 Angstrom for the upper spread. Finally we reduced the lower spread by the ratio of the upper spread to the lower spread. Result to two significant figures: -2.6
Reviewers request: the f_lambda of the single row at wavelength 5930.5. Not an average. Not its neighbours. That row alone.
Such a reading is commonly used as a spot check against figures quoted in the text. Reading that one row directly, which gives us 12.5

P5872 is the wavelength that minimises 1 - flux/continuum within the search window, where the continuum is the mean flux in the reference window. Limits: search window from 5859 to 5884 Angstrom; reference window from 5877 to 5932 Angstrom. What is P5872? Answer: 5865.5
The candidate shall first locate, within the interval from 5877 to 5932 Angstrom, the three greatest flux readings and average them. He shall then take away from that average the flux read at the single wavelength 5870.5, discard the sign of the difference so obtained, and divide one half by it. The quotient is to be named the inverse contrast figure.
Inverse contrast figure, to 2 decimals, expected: 0.41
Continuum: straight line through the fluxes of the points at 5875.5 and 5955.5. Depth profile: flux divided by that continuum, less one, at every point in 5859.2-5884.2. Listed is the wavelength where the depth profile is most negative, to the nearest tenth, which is 5883.0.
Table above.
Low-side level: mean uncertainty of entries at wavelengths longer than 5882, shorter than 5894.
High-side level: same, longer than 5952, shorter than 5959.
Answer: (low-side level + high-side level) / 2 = 0.583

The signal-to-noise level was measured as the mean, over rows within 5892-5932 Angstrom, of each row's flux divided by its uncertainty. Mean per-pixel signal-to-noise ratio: 18.2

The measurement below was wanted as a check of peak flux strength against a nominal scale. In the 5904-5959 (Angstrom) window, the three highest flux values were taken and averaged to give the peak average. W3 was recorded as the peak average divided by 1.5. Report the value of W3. 8.5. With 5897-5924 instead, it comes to 8.0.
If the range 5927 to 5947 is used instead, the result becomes 8.4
